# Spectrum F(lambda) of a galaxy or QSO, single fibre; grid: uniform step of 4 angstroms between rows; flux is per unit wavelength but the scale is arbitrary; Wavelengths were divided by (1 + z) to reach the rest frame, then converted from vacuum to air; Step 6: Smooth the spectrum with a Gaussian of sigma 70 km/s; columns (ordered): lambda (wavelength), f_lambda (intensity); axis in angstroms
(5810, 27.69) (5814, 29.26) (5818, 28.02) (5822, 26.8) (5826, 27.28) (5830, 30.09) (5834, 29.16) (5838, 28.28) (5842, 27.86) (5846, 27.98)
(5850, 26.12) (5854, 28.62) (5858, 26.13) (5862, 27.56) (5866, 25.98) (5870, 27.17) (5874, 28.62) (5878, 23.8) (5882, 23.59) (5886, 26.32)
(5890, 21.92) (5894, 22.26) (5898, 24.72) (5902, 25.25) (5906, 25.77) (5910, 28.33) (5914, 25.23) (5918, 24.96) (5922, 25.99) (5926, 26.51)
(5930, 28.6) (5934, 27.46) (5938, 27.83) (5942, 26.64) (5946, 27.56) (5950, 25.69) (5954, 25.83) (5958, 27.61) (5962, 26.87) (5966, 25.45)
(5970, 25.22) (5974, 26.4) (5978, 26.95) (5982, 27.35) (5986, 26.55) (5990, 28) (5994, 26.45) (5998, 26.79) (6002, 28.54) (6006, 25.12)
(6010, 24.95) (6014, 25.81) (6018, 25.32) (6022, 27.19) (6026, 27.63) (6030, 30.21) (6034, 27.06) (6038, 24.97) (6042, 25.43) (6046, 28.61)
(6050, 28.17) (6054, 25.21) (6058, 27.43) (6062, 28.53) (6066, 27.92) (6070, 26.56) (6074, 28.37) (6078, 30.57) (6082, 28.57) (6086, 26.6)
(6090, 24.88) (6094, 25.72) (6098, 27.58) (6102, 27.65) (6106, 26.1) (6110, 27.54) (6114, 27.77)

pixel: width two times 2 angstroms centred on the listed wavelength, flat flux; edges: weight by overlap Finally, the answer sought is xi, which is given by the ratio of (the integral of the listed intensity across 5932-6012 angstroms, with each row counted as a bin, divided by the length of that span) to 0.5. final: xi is 53.3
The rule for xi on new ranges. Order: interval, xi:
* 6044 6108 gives 54.8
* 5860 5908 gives 50.5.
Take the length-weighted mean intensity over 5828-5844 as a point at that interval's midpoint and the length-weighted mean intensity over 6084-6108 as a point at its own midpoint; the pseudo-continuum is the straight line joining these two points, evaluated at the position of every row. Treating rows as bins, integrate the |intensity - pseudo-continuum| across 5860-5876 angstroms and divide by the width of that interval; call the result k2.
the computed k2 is 1.3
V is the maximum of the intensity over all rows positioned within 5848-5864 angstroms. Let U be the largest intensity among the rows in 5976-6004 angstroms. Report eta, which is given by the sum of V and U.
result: 57.2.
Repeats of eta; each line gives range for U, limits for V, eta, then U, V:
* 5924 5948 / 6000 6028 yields 57.1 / 28.6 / 28.54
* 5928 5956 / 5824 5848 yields 58.7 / 28.6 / 30.09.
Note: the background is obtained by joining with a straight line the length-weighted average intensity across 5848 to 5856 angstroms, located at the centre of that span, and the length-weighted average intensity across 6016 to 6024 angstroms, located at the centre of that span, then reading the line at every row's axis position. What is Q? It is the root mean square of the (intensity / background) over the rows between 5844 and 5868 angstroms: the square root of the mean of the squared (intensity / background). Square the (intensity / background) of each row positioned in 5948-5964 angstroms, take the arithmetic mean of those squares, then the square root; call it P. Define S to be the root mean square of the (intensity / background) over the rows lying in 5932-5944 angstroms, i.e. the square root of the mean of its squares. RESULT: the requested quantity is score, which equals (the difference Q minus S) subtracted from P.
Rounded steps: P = 0.99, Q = 0.99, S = 1.02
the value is 1.02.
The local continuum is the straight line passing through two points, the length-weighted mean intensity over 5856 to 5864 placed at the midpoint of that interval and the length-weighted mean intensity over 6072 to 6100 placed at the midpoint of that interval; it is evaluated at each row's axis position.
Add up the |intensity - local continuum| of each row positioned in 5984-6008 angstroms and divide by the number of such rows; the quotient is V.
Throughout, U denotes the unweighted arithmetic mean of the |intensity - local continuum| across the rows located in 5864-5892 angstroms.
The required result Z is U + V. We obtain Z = 3.1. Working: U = 2.1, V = 1.0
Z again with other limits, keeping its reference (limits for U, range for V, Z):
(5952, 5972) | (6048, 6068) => 2.1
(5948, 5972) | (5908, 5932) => 2.6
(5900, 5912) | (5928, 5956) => 2.3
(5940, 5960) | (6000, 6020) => 2.6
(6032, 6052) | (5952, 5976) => 2.4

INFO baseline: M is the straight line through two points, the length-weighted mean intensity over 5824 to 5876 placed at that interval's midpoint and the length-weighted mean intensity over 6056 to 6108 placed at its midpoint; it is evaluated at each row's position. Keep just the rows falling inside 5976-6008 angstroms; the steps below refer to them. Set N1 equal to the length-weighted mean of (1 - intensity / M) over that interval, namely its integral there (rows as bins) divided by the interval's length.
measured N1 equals 0.021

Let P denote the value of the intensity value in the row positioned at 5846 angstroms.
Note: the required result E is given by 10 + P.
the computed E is 38.0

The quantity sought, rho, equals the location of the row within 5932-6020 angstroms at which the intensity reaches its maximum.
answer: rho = 6002 angstroms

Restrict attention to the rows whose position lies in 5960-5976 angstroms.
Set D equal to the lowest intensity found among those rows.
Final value 25.22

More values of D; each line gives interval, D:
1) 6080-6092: 24.88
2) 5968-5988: 25.22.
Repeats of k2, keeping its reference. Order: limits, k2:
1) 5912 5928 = 2.4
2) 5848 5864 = 1.6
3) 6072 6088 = 2.0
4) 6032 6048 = 1.3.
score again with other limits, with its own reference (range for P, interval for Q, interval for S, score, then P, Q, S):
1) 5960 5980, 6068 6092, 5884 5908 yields 0.82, 0.99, 1.07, 0.90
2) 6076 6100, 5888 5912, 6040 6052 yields 1.20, 1.06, 0.92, 1.05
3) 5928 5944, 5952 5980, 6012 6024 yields 1.04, 1.03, 0.99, 0.99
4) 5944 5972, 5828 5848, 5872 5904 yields 0.85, 0.99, 1.04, 0.91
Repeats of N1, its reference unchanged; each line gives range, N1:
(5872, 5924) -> 0.092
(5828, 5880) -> 0.009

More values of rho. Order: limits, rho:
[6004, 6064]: 6030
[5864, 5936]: 5874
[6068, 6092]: 6078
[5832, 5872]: 5834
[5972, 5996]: 5990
